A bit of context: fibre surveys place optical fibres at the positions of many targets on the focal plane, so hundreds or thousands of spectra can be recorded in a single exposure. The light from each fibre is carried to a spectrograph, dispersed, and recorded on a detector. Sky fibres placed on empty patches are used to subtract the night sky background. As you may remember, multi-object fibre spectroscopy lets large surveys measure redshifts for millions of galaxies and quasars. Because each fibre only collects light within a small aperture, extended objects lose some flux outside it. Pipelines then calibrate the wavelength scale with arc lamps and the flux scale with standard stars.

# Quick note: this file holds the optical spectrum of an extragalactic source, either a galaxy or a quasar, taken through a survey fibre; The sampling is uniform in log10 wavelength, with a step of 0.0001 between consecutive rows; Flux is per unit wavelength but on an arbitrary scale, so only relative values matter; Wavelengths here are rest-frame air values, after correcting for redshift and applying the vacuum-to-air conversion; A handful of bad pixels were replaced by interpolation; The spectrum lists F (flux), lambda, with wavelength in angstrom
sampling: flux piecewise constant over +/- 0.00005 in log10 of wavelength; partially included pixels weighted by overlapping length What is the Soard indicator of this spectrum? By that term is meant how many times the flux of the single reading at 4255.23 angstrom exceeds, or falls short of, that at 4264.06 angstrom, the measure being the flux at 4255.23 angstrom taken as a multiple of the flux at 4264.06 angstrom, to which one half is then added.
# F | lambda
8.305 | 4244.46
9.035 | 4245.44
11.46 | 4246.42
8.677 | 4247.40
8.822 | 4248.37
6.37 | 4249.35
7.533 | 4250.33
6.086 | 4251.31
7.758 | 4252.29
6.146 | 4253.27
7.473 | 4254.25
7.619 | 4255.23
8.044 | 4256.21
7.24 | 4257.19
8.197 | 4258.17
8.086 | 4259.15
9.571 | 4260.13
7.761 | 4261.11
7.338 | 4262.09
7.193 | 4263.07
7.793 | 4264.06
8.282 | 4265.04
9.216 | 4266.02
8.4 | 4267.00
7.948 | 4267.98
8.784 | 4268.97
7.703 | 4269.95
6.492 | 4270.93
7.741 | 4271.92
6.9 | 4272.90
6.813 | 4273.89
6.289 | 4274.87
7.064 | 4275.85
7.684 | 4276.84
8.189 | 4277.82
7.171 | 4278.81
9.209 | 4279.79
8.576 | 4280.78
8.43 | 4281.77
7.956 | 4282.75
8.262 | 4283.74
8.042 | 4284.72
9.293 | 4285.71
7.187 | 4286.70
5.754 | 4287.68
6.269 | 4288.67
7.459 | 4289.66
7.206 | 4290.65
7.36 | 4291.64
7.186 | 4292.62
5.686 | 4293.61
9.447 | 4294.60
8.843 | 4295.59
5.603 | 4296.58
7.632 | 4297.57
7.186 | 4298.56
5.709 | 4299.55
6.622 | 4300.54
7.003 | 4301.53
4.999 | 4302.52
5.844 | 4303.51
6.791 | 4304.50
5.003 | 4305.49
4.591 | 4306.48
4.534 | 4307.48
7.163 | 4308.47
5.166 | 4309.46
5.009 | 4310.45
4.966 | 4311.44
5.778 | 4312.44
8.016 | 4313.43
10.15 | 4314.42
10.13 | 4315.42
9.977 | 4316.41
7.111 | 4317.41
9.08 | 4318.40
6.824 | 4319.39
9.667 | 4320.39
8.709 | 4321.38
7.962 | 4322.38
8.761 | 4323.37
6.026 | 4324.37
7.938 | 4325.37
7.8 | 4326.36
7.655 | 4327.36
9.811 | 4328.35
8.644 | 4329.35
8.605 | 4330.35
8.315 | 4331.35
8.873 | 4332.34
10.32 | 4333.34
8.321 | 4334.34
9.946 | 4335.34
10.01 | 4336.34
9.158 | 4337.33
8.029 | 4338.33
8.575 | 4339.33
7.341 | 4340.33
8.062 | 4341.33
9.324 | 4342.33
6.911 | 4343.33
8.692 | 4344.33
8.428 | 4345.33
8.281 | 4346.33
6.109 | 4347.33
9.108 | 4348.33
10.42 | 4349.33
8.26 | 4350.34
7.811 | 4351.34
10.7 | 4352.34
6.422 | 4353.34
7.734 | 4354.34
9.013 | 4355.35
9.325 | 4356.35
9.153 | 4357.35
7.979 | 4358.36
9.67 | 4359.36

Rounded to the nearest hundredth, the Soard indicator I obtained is 1.48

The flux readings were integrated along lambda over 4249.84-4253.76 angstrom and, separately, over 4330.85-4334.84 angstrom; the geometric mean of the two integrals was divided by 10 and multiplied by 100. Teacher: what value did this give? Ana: 310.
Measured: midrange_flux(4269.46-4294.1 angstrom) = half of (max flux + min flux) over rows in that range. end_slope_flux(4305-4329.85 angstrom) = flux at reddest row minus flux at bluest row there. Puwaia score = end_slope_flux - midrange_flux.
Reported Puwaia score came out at -3.8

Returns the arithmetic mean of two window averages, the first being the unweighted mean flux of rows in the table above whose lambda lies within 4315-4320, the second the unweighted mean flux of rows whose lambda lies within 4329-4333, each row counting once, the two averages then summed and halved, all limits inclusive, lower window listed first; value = 8.6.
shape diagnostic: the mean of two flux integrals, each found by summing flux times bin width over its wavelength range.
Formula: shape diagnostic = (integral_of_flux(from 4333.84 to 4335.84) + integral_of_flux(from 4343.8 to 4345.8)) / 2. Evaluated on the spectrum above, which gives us 17.7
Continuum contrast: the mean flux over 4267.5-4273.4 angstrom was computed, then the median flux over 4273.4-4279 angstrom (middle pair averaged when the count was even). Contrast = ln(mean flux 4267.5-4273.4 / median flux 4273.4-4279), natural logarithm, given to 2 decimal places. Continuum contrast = 0.06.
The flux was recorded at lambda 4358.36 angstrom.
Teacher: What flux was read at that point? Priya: 7.979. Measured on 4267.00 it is 8.4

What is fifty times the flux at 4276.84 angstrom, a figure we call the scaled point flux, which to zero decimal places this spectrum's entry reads 384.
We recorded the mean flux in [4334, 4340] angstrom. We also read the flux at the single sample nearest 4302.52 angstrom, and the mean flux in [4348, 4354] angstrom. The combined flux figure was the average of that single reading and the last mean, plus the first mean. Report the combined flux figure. 15.9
